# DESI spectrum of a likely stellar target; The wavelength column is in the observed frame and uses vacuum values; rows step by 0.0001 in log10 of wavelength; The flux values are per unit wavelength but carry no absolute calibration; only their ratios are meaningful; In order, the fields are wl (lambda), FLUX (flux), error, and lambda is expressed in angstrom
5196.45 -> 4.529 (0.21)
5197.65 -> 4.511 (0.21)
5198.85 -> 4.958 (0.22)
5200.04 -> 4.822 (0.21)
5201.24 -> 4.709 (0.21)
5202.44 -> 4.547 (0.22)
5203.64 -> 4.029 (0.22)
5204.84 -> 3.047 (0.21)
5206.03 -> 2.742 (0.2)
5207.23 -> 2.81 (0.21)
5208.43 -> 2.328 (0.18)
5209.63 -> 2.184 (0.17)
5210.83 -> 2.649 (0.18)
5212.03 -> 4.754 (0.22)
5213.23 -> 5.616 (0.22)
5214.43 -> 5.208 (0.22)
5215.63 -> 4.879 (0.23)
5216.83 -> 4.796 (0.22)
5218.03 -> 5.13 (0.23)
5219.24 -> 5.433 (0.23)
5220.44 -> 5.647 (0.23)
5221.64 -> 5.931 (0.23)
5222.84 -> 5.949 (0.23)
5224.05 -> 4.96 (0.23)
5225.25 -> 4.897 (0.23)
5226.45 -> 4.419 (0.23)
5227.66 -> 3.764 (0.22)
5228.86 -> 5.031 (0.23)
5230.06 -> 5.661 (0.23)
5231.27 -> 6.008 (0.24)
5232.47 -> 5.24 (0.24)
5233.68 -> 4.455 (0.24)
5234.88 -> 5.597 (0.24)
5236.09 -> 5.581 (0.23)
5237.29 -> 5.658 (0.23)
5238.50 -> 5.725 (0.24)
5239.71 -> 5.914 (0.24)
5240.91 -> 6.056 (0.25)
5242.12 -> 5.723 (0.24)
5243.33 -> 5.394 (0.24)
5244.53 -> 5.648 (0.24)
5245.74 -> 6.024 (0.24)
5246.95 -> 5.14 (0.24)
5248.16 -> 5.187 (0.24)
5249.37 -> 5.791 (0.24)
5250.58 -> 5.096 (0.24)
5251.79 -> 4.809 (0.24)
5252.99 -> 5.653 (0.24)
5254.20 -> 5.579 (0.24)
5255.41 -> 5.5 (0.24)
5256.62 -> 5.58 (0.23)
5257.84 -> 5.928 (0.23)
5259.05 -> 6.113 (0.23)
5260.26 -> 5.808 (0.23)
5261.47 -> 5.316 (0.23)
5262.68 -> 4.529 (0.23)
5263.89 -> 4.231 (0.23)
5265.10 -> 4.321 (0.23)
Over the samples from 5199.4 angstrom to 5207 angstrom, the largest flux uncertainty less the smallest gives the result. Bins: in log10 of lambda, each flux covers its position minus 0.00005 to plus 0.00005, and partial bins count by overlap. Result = 0.02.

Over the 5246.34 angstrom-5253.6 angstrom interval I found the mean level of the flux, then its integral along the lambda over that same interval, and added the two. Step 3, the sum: 43.6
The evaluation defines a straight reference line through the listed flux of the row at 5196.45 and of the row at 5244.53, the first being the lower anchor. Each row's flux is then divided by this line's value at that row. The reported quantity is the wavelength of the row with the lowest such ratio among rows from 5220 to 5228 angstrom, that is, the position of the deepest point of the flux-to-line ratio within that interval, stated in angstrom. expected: 5227.66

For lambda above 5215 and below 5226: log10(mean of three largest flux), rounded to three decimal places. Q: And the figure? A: 0.767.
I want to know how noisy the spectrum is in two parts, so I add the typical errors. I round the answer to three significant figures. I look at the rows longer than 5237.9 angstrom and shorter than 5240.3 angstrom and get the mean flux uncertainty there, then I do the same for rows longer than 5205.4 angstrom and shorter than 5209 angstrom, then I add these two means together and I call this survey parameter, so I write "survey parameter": 0.437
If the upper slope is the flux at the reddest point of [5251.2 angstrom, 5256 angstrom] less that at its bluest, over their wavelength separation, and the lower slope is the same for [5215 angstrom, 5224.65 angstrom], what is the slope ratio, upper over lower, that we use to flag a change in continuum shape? 20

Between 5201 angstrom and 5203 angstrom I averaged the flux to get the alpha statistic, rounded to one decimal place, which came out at 4.6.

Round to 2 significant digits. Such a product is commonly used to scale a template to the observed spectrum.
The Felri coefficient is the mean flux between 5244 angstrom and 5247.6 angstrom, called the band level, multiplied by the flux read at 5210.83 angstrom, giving 15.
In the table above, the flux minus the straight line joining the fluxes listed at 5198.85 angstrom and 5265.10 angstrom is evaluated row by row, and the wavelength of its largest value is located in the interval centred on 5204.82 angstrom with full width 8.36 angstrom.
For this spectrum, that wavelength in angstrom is 5201.24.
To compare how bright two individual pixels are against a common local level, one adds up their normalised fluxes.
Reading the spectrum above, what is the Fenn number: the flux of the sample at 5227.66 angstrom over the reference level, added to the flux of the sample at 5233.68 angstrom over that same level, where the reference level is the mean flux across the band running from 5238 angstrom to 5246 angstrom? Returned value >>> 1.4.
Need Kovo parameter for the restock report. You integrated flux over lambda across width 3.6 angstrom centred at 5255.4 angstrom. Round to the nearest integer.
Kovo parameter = 20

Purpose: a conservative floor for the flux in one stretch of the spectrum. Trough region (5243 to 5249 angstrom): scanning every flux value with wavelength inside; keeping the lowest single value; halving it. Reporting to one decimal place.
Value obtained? 2.6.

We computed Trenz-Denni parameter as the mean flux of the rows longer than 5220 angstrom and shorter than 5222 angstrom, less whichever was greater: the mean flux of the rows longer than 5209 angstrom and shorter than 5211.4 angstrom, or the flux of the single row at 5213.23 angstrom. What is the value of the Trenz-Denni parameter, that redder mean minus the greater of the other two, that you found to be 0.17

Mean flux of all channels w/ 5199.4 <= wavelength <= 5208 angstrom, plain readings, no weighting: 3.8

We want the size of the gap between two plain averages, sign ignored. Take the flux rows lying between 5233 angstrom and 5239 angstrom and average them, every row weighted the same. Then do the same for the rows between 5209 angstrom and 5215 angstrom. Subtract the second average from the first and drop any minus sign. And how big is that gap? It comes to 1.3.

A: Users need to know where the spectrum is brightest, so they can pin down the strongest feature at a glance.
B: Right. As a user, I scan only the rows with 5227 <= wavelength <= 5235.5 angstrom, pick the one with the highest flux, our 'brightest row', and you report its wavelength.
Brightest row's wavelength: 5231.27 angstrom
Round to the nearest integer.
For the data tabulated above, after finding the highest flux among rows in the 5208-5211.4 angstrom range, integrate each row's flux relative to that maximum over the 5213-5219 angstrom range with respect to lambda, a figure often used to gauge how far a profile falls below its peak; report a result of 15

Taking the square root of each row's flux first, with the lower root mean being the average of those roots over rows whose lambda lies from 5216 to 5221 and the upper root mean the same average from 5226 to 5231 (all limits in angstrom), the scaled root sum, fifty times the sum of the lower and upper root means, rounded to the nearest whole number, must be 223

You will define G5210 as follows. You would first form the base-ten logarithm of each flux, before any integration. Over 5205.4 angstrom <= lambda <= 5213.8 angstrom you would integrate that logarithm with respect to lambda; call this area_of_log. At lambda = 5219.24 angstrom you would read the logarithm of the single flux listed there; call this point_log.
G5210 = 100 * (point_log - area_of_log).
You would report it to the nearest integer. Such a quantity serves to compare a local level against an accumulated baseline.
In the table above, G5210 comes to -339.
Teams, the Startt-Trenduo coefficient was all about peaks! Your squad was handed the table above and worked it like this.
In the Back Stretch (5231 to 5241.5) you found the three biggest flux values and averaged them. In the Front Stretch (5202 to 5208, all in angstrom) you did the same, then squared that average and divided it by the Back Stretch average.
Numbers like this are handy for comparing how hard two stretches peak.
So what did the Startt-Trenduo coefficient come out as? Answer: 2.5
